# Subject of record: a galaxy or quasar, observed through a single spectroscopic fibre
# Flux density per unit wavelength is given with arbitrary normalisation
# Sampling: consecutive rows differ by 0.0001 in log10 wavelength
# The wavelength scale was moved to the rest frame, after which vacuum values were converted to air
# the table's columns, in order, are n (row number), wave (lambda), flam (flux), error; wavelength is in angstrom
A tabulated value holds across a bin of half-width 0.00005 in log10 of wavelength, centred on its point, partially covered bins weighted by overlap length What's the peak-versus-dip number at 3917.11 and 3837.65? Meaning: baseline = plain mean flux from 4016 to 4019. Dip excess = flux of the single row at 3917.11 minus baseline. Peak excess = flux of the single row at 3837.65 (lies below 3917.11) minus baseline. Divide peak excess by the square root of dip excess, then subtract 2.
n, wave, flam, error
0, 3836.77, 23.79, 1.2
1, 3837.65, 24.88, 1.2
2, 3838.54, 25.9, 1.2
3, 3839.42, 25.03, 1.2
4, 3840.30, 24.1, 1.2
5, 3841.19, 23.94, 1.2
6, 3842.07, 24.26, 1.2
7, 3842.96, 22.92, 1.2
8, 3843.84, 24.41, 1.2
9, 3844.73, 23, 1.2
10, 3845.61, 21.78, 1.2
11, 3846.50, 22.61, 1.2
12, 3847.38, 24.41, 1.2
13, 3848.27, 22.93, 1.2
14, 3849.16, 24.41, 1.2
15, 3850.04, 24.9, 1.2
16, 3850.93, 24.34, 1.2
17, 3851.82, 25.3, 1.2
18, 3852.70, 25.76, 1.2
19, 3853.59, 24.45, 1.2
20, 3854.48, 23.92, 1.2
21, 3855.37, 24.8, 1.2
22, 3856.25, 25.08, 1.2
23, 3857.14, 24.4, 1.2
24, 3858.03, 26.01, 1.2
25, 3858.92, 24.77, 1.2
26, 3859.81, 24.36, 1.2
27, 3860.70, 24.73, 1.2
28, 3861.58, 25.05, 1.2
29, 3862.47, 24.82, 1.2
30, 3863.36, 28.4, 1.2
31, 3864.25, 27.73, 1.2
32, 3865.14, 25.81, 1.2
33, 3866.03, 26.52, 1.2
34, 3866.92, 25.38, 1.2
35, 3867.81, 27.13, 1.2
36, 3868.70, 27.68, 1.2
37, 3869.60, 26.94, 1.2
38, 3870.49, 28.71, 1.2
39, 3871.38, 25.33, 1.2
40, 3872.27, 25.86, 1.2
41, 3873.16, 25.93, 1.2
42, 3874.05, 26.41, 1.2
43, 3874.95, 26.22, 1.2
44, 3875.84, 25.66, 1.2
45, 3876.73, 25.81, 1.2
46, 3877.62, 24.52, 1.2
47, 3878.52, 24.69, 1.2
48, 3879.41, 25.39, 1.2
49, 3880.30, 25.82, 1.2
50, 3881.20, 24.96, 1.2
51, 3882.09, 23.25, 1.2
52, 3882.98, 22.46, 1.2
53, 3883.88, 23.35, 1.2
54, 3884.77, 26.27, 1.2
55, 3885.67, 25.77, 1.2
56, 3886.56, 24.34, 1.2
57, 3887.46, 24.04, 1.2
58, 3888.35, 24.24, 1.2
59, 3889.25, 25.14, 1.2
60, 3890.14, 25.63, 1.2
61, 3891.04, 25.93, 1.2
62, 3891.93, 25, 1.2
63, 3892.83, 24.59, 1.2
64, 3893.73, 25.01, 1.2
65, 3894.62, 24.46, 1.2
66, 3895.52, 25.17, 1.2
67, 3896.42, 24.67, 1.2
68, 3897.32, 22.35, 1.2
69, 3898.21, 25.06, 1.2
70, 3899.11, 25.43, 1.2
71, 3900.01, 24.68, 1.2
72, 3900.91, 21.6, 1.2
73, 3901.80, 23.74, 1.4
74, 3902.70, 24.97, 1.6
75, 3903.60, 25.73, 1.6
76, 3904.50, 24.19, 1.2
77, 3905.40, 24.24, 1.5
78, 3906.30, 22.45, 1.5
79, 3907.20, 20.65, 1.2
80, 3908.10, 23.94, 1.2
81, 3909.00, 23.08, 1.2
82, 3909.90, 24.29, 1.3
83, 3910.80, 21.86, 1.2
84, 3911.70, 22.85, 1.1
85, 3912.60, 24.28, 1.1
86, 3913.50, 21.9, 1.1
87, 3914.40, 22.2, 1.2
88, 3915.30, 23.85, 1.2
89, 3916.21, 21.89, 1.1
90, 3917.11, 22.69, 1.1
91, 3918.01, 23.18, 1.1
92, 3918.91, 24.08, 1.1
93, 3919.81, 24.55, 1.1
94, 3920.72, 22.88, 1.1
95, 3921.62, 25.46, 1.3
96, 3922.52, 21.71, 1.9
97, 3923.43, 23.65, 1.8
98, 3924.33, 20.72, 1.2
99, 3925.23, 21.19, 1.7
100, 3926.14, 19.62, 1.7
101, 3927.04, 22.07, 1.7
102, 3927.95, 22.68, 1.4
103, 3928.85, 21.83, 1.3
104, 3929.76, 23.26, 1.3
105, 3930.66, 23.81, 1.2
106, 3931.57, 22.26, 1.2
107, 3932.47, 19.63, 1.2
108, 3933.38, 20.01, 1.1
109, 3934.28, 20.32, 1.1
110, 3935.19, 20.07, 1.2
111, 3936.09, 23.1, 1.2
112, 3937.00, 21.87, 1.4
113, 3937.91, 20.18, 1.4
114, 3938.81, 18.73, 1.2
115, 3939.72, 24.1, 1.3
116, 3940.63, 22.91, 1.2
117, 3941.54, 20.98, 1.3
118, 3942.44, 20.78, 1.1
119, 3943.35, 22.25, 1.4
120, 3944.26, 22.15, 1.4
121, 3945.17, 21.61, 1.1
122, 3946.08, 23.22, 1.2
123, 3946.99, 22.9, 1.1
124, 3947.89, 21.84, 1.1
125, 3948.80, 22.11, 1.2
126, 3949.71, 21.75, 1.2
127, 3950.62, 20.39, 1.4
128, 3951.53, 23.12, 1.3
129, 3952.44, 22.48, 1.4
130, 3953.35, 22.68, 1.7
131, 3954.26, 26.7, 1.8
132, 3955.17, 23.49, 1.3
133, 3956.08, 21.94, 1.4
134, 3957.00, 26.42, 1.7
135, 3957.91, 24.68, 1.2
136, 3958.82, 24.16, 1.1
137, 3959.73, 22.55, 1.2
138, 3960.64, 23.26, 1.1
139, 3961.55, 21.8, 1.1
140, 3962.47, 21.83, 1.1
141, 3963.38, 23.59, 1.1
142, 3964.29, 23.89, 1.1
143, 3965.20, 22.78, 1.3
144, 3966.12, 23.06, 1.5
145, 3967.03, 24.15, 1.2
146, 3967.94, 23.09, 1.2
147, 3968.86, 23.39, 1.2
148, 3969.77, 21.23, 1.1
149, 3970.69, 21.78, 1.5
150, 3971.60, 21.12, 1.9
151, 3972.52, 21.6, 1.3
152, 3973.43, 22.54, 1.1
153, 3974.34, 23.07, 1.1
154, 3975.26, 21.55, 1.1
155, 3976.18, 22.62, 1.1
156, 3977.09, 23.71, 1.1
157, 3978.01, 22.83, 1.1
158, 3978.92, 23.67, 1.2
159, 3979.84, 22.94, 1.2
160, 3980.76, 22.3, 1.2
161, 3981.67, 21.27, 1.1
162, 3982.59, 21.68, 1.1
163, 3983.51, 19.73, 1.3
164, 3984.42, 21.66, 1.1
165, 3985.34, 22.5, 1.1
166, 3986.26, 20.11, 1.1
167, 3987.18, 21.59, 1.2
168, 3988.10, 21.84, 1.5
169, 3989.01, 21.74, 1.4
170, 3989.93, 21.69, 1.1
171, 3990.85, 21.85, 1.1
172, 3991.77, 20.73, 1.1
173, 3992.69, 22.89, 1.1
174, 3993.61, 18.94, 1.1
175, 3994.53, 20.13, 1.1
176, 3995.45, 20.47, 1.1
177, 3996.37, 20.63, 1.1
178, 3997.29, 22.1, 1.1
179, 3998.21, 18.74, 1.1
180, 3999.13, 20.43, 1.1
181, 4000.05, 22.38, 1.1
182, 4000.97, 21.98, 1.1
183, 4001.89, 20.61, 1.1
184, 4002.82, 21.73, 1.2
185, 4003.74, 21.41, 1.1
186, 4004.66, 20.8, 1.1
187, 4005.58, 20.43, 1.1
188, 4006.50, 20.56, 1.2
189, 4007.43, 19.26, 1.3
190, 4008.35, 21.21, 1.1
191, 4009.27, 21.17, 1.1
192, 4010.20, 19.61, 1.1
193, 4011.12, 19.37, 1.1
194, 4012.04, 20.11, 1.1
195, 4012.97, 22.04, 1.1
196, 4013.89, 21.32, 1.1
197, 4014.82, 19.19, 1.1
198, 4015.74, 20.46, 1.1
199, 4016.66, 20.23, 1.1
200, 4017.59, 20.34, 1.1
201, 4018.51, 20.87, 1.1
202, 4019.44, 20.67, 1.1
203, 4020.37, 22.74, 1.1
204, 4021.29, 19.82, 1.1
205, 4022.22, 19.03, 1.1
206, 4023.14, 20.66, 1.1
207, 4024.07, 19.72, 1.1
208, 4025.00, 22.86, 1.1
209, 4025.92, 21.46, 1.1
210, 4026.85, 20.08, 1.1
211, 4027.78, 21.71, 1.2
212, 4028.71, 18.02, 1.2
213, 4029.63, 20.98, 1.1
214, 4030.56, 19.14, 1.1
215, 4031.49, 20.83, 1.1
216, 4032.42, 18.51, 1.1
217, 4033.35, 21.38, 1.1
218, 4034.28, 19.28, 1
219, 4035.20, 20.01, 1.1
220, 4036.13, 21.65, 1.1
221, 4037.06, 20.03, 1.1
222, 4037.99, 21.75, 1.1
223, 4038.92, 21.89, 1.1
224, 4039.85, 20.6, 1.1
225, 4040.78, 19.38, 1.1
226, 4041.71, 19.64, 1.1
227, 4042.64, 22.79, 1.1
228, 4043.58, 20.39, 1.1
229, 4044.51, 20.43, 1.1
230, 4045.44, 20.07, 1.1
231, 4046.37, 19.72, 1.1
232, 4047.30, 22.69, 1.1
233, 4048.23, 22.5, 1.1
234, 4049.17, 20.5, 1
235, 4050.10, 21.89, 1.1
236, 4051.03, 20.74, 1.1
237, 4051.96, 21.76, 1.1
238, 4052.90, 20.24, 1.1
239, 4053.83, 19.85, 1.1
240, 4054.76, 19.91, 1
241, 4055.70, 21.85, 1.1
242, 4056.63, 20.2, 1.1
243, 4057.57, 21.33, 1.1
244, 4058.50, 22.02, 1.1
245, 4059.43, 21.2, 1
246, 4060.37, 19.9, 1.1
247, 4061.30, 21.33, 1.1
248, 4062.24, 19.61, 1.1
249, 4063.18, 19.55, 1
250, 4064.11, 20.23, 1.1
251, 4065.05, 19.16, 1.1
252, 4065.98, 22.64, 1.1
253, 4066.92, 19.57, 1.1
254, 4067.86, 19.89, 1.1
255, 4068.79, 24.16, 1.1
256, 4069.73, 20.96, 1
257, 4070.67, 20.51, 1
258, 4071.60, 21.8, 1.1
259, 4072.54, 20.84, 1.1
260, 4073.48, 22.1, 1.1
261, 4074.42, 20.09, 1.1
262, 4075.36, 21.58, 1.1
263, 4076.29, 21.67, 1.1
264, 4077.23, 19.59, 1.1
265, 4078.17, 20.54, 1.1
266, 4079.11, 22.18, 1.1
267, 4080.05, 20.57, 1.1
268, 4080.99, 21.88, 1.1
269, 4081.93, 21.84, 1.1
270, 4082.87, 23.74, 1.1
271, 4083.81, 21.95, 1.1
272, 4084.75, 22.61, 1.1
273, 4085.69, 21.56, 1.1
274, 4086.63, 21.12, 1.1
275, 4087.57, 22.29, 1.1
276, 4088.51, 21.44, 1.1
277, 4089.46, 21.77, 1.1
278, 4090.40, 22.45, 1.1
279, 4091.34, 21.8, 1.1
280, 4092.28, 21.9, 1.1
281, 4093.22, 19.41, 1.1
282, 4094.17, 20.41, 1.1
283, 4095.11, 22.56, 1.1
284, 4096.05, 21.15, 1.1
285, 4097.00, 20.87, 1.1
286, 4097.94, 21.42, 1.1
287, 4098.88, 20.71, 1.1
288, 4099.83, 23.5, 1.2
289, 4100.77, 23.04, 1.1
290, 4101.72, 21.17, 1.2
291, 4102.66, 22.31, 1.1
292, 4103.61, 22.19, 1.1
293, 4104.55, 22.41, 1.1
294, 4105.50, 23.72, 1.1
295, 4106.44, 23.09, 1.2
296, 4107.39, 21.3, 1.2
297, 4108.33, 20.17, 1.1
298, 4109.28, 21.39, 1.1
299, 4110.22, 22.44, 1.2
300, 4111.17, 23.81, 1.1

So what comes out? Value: 1.0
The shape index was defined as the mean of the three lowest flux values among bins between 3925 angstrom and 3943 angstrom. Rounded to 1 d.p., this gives 19.3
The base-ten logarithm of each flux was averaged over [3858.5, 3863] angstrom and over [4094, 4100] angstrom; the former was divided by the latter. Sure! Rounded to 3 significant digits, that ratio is 1.05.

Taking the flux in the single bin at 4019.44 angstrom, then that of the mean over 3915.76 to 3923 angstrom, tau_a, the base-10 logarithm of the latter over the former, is 0.052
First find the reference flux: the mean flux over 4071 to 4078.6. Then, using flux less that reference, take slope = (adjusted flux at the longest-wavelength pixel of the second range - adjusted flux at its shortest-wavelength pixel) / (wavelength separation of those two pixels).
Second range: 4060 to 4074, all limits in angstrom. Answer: 0.17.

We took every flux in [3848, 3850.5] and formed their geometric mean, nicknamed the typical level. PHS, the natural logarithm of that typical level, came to 3.18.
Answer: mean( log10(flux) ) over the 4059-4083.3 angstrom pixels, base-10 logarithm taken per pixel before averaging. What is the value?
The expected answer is 1.32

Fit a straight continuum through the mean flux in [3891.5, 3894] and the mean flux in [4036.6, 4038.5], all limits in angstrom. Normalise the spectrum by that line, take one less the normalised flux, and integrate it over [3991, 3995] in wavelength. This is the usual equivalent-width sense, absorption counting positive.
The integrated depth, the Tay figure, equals 0.24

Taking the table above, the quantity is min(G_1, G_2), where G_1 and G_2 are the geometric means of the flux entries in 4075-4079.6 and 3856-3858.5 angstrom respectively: 21.1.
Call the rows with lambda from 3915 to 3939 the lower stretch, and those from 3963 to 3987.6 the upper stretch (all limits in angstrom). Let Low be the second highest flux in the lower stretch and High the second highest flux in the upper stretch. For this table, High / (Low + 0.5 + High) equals 0.488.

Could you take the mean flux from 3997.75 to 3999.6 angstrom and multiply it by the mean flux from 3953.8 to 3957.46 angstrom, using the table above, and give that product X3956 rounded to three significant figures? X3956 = 483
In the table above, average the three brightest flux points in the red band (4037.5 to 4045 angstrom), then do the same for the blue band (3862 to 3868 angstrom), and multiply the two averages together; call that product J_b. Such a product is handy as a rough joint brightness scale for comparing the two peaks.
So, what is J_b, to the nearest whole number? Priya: 615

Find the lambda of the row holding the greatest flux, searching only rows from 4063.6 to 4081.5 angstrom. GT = 4068.79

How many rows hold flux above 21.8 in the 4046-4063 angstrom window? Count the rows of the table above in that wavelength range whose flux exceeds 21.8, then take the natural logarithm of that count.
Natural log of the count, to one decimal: 1.6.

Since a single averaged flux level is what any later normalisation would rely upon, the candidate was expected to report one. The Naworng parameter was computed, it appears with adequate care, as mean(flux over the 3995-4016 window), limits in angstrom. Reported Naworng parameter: 20.7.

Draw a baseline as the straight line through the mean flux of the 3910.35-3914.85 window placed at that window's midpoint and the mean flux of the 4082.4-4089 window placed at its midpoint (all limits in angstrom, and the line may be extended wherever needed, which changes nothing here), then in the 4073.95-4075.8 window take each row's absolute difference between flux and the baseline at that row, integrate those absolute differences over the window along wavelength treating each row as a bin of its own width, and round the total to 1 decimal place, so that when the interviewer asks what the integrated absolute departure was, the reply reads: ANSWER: 2.4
